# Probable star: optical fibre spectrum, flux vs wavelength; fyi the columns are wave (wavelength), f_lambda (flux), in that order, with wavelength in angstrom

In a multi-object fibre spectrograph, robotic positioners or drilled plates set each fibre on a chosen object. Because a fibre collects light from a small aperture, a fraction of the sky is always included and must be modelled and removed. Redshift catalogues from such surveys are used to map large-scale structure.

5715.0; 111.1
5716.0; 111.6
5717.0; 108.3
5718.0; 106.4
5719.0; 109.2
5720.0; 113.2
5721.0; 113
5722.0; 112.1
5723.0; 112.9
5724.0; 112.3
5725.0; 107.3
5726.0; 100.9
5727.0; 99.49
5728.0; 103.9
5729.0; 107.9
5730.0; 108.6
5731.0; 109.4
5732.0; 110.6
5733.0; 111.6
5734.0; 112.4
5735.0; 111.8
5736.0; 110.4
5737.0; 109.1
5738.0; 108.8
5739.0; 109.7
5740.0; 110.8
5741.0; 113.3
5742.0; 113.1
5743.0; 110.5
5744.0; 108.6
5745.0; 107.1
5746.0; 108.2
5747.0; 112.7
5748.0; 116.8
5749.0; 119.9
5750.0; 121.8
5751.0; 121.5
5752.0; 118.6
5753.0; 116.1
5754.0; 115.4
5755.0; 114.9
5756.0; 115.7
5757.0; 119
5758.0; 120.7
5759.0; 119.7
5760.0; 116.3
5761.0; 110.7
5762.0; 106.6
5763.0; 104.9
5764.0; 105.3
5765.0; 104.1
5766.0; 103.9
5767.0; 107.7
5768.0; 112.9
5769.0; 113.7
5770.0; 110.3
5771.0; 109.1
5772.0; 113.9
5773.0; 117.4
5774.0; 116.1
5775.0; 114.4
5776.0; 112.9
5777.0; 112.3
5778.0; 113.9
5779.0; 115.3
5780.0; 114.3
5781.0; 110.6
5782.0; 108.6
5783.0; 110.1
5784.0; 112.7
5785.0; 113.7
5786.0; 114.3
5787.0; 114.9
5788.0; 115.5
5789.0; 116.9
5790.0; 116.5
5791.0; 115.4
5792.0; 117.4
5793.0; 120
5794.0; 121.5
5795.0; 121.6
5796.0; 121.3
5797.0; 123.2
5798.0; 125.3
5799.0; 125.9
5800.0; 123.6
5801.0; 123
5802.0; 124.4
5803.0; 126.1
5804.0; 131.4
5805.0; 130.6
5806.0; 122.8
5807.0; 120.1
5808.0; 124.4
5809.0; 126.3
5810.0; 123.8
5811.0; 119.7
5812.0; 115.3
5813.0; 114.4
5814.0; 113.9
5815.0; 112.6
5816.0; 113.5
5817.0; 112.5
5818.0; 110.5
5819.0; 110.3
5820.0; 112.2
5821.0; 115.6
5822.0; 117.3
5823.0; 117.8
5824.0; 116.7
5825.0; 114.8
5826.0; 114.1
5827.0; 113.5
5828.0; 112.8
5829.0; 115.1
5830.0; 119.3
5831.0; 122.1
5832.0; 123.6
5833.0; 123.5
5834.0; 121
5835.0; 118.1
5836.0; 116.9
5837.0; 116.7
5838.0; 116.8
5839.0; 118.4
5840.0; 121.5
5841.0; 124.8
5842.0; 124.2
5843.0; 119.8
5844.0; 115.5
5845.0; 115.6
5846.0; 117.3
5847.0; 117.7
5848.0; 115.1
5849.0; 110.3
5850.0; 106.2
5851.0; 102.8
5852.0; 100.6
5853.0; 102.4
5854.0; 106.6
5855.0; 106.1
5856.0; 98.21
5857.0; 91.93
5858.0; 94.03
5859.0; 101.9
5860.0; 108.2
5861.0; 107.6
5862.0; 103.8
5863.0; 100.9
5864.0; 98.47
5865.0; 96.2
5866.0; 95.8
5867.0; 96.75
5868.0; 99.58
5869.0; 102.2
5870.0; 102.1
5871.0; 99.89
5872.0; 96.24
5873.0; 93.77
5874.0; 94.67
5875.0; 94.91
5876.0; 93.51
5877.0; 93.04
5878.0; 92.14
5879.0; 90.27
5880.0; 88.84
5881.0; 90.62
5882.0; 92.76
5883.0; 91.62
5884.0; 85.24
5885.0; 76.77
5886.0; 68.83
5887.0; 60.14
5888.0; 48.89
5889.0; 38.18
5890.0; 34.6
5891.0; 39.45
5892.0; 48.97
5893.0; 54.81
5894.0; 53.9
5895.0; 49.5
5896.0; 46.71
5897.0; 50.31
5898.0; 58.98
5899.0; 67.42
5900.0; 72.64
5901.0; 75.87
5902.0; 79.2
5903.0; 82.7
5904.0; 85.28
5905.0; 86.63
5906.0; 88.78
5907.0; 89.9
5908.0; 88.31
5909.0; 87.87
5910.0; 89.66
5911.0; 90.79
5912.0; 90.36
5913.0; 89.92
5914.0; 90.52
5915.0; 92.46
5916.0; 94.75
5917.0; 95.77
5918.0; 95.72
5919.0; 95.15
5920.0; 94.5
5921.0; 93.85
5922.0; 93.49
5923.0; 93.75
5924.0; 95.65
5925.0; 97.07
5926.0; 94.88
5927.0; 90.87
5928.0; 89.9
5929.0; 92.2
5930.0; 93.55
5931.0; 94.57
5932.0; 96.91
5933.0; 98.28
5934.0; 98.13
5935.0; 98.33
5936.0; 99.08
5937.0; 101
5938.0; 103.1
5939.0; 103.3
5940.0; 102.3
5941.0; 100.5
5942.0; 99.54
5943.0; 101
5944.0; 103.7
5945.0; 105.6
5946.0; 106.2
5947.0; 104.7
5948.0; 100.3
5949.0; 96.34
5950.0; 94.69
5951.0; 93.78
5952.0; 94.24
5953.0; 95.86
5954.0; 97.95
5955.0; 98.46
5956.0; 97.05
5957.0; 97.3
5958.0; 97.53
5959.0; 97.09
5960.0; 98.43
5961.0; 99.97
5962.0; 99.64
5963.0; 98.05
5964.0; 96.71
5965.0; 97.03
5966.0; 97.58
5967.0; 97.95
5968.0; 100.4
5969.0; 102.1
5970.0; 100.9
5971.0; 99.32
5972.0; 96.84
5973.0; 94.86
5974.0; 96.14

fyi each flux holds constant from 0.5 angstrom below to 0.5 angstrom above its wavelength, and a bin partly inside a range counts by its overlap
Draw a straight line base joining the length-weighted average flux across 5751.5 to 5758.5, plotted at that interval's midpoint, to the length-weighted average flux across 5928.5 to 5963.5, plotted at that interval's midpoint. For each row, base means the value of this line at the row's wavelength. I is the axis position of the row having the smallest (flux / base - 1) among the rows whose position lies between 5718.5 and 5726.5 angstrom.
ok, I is 5726.0 angstrom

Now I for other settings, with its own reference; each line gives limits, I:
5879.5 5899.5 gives 5890.0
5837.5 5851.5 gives 5851.0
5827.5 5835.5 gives 5828.0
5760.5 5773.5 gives 5766.0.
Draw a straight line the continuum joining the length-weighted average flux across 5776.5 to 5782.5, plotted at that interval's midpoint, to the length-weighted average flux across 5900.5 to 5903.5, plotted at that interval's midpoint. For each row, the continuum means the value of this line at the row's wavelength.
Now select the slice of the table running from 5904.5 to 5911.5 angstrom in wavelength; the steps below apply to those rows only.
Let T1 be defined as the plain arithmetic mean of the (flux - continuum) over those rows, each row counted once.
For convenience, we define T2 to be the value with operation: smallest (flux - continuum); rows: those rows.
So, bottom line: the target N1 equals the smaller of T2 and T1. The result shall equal 8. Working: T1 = 11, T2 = 8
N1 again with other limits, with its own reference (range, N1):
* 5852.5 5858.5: 0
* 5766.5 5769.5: -8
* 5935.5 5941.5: 29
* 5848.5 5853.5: 8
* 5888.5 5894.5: -48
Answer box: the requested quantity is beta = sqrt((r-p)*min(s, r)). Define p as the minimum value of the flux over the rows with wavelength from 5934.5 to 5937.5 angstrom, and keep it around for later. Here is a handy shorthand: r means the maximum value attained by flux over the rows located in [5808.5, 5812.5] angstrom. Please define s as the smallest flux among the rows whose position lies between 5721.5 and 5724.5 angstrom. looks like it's 56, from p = 98.33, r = 126.3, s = 112.1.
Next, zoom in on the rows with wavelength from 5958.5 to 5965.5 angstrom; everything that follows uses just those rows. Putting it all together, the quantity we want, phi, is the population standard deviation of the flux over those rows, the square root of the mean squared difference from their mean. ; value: 1.2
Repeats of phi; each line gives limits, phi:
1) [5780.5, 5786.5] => 2.0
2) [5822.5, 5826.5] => 1.5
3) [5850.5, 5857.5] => 4.7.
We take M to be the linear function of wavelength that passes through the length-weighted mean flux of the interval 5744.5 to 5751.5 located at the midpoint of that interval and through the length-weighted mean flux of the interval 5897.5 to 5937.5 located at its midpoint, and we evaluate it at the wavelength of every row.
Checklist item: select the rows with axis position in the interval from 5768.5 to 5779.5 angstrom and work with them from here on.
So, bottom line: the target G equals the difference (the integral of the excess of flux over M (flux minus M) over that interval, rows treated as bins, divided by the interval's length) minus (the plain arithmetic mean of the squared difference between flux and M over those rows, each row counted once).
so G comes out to -8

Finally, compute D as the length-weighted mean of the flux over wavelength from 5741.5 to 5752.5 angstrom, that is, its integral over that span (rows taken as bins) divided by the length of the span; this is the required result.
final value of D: 114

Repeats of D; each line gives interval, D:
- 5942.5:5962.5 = 99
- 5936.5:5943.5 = 102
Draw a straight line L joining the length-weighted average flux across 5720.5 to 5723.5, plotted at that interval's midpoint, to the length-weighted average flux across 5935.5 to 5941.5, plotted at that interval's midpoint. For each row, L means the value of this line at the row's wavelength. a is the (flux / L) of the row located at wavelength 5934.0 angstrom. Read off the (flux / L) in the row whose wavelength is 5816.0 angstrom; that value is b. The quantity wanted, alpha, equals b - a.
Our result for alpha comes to 0.1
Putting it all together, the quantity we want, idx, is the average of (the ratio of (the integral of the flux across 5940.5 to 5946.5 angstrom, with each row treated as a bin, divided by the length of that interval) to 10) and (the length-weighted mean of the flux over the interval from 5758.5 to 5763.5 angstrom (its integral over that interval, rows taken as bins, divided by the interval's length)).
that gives 61.0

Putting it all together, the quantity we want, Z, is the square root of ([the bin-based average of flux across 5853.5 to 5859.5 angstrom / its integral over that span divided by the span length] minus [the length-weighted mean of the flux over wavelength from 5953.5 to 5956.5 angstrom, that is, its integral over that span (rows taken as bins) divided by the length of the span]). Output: 1.4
